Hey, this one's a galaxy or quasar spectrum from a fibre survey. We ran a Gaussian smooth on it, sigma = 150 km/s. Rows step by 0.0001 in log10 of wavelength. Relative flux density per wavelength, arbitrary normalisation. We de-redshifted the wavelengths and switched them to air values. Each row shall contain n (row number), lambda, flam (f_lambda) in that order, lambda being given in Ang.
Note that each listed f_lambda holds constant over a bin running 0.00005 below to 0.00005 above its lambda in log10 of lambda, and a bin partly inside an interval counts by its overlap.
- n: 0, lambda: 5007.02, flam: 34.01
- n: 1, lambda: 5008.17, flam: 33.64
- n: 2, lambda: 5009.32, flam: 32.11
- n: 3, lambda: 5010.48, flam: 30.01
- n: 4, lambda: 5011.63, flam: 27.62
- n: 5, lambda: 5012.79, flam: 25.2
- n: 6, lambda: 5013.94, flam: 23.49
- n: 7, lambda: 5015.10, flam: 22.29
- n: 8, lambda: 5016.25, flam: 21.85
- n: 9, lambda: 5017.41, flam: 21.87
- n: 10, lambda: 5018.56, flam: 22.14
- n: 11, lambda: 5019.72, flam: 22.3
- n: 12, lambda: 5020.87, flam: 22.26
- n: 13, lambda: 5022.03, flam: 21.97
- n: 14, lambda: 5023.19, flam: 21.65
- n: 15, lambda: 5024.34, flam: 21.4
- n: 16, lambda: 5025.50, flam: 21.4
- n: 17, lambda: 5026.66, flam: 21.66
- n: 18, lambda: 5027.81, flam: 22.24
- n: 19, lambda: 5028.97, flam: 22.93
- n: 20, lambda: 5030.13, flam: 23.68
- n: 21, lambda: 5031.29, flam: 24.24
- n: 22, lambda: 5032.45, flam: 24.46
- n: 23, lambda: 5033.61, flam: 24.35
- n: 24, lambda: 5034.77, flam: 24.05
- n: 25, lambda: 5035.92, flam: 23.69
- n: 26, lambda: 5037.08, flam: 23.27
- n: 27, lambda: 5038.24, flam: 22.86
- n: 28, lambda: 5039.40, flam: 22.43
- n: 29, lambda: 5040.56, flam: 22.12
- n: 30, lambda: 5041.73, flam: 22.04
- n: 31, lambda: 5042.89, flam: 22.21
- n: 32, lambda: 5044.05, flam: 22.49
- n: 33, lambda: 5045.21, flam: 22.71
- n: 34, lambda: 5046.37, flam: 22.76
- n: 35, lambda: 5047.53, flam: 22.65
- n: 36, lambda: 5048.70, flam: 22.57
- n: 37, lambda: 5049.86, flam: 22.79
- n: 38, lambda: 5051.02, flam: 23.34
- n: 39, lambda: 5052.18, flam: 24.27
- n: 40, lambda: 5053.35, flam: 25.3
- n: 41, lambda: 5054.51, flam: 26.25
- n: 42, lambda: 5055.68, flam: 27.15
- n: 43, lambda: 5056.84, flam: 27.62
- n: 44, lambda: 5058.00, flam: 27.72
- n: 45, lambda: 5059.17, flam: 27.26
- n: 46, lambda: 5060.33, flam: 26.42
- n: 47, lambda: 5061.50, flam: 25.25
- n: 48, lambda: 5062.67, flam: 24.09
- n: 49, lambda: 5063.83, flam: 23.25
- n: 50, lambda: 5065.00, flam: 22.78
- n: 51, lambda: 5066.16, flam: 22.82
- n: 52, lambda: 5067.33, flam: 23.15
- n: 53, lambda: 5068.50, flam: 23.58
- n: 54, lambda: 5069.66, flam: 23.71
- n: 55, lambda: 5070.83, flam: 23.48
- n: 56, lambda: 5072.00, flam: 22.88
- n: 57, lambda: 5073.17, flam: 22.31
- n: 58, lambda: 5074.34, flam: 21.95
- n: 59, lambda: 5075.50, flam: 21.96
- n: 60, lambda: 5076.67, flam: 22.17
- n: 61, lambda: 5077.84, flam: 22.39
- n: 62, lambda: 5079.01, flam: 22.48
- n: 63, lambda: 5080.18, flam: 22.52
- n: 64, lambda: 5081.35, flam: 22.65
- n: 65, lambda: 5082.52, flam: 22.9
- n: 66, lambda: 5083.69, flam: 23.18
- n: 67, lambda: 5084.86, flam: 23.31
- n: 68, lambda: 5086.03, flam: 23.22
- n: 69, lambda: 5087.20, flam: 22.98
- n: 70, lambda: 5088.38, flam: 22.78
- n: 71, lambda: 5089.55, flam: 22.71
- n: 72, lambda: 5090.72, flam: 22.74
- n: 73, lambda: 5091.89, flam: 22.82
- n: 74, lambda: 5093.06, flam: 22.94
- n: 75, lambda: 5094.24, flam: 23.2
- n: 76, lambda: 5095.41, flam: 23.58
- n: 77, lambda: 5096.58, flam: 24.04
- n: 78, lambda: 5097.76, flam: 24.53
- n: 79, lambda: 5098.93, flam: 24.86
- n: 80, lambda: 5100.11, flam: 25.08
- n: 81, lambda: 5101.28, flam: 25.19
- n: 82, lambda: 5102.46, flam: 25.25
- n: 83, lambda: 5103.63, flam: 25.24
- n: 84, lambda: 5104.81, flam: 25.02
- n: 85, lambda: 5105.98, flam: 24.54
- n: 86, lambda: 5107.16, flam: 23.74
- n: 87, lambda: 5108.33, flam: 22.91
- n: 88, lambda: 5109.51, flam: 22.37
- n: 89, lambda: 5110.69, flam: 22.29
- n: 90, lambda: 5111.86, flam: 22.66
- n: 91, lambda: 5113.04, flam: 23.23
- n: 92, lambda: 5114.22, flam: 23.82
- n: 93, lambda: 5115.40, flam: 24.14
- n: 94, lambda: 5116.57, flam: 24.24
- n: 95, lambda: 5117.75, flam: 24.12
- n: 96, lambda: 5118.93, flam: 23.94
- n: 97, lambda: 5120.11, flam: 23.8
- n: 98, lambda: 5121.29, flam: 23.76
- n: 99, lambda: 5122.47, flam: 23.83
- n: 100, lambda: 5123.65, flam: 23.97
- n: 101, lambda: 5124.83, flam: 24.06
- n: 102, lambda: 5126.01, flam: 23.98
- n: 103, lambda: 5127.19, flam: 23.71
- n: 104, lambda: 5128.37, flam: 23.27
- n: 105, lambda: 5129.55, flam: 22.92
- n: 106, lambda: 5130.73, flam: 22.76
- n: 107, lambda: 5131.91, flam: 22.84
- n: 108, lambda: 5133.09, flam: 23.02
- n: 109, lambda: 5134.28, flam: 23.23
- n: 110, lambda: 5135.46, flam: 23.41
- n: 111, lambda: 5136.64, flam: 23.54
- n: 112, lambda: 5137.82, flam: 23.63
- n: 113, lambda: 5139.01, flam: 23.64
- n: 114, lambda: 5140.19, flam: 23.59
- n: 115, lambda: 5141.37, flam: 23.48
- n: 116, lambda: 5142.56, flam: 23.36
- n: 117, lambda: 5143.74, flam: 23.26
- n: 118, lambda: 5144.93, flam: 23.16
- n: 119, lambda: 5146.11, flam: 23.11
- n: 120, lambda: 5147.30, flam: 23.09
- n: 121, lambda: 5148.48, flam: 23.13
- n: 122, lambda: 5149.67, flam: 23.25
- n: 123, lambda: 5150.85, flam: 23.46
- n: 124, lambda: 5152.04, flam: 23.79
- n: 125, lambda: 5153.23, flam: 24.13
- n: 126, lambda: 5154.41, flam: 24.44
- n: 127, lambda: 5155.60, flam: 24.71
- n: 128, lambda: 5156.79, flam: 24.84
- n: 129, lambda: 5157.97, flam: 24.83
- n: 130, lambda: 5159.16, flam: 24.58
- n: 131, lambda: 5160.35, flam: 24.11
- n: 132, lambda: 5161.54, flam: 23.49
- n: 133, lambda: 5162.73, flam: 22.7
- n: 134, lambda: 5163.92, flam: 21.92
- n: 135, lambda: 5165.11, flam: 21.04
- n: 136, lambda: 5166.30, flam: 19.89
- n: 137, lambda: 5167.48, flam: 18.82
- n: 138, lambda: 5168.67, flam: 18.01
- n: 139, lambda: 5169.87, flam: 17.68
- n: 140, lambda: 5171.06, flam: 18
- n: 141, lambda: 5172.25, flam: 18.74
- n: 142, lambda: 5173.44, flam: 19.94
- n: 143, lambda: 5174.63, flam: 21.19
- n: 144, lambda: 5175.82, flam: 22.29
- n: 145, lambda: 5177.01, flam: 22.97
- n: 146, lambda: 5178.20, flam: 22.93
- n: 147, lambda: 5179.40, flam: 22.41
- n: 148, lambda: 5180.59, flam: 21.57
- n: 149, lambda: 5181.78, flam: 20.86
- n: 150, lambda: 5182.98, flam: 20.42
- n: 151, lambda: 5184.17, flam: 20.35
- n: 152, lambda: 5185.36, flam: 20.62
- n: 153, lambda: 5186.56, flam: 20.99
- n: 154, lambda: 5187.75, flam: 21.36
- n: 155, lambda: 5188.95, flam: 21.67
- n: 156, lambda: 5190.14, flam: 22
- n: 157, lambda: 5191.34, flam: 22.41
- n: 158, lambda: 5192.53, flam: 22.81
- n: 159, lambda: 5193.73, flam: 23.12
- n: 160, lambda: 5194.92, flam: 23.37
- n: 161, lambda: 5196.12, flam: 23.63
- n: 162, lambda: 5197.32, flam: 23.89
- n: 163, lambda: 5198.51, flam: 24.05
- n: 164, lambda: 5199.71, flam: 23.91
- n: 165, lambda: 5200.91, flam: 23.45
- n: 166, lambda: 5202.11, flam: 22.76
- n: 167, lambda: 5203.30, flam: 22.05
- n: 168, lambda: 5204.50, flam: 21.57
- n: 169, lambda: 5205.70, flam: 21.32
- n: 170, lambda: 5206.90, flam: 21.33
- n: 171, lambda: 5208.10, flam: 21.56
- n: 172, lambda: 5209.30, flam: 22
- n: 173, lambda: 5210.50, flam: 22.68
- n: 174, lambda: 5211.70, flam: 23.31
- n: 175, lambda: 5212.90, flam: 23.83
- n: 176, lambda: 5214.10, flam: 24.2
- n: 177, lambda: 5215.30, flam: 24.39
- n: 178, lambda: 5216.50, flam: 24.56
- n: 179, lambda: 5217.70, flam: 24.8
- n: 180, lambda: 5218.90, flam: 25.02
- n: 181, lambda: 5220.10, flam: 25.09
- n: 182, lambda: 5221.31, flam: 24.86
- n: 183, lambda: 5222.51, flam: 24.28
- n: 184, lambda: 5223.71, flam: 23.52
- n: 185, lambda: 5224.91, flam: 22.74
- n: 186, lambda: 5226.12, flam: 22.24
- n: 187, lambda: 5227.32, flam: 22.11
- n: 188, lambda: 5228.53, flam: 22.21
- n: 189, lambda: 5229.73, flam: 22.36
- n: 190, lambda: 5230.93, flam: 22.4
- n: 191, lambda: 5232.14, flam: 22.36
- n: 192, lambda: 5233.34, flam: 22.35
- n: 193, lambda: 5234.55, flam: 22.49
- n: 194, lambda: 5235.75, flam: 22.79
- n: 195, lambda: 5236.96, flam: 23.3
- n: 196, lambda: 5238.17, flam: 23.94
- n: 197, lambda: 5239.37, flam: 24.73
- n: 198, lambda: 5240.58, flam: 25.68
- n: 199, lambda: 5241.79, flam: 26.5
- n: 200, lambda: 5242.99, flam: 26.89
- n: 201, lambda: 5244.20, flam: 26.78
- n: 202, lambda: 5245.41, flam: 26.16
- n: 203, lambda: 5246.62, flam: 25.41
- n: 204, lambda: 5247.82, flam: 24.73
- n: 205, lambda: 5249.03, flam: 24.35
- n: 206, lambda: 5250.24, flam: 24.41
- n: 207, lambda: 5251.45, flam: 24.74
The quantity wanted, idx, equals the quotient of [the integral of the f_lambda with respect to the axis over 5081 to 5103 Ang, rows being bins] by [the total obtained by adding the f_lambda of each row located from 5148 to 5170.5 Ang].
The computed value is 1.21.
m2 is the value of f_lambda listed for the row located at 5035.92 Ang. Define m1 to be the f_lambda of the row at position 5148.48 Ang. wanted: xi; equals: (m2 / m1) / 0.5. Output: 2.05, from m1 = 23.13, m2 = 23.69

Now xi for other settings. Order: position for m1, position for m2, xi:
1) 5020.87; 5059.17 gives 2.45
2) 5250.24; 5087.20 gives 1.88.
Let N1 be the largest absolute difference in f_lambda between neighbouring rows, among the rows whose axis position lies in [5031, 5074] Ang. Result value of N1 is 1.17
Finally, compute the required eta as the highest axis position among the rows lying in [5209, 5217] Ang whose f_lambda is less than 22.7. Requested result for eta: 5210.50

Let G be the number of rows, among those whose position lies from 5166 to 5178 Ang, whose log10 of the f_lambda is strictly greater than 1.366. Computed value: 0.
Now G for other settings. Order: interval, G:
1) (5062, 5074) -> 5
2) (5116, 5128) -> 10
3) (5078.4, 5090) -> 1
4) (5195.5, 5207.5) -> 5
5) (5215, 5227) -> 8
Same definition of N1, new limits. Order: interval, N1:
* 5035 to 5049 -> 0.43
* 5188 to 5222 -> 0.71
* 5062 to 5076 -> 0.84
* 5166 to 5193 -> 1.25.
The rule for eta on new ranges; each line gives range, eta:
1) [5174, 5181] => 5180.59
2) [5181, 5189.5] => 5188.95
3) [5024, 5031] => 5027.81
